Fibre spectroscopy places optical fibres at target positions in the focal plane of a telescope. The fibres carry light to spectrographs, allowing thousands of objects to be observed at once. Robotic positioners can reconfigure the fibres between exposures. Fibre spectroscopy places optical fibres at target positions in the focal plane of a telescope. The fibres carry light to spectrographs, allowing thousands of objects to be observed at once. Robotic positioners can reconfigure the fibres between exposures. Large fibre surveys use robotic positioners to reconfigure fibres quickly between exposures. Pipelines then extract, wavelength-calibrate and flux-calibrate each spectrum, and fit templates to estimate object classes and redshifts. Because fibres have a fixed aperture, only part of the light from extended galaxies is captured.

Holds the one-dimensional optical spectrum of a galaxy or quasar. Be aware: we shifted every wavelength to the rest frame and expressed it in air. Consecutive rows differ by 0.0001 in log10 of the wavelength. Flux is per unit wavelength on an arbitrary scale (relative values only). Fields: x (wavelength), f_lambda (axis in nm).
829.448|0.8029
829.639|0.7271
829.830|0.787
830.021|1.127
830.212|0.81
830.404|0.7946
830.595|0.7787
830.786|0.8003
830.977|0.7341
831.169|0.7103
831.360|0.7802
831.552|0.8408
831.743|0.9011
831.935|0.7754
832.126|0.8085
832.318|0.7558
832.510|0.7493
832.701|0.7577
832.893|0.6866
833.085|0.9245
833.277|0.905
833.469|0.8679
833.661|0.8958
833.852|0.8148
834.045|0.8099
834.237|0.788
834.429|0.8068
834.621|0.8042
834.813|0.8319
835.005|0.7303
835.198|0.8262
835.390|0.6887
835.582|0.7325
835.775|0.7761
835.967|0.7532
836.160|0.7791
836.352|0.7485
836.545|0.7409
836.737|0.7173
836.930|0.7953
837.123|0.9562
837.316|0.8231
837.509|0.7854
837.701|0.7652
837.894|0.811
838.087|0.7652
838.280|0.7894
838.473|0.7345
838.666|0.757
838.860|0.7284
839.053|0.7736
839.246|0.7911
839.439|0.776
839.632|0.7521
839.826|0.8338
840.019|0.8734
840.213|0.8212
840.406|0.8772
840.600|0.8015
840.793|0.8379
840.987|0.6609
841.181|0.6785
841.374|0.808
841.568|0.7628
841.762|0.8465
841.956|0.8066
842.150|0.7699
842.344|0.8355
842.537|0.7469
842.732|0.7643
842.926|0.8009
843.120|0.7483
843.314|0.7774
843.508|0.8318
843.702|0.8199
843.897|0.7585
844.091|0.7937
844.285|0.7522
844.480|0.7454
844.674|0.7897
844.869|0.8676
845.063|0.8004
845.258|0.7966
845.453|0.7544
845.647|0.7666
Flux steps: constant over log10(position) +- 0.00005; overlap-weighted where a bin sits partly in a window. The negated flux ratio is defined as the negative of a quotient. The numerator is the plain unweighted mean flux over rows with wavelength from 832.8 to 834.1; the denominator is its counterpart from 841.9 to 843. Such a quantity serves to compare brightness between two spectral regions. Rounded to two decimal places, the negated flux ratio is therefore -1.07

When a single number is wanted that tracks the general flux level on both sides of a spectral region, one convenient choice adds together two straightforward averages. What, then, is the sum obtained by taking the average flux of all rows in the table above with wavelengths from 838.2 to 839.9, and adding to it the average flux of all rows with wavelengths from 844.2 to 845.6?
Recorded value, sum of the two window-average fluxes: 1.56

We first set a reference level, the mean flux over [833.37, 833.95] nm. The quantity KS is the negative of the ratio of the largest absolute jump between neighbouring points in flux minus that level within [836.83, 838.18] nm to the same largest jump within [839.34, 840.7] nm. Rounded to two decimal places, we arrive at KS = -1.97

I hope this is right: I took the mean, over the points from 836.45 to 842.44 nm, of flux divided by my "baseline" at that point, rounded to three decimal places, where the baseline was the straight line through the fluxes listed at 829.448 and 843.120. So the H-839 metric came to 1.035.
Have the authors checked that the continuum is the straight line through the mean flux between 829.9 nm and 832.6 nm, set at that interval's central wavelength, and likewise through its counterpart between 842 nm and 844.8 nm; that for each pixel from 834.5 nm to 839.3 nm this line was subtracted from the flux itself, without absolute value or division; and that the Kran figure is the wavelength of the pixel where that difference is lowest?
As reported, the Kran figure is 835.390 nm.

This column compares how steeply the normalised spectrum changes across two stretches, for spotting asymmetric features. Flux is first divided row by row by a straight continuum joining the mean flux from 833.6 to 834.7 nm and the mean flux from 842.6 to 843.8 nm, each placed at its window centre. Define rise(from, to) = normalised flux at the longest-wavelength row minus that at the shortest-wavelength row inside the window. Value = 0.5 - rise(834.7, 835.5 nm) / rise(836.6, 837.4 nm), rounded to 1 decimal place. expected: 1.8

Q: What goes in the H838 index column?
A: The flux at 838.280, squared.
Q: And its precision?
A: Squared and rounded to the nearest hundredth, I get 0.62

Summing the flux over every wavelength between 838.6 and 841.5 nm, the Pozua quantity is 11.8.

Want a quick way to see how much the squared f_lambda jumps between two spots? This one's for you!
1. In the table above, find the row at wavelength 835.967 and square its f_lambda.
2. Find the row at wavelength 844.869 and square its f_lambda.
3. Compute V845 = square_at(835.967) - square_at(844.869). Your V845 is -0.19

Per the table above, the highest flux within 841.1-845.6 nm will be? 0.8676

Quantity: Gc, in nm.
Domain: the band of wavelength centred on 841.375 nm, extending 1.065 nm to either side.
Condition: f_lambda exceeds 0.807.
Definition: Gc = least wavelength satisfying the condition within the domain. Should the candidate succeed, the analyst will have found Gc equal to 840.406 nm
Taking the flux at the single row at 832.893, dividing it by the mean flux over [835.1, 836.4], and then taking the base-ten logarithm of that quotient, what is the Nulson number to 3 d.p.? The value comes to -0.043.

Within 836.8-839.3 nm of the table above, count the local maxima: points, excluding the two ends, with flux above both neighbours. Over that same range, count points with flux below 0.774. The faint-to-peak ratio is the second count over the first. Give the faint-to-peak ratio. 1.5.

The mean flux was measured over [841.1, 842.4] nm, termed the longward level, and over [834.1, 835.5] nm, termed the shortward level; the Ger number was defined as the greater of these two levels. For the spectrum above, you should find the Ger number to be 0.787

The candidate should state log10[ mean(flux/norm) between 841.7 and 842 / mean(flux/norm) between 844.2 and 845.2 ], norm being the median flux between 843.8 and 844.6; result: 0.019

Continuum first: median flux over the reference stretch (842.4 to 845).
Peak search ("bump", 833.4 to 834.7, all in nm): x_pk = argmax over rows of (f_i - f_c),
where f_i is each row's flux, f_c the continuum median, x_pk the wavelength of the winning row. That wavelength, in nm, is 833.661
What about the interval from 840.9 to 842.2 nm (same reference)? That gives 841.762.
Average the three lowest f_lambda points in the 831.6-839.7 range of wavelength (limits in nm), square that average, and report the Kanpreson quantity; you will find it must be 0.49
